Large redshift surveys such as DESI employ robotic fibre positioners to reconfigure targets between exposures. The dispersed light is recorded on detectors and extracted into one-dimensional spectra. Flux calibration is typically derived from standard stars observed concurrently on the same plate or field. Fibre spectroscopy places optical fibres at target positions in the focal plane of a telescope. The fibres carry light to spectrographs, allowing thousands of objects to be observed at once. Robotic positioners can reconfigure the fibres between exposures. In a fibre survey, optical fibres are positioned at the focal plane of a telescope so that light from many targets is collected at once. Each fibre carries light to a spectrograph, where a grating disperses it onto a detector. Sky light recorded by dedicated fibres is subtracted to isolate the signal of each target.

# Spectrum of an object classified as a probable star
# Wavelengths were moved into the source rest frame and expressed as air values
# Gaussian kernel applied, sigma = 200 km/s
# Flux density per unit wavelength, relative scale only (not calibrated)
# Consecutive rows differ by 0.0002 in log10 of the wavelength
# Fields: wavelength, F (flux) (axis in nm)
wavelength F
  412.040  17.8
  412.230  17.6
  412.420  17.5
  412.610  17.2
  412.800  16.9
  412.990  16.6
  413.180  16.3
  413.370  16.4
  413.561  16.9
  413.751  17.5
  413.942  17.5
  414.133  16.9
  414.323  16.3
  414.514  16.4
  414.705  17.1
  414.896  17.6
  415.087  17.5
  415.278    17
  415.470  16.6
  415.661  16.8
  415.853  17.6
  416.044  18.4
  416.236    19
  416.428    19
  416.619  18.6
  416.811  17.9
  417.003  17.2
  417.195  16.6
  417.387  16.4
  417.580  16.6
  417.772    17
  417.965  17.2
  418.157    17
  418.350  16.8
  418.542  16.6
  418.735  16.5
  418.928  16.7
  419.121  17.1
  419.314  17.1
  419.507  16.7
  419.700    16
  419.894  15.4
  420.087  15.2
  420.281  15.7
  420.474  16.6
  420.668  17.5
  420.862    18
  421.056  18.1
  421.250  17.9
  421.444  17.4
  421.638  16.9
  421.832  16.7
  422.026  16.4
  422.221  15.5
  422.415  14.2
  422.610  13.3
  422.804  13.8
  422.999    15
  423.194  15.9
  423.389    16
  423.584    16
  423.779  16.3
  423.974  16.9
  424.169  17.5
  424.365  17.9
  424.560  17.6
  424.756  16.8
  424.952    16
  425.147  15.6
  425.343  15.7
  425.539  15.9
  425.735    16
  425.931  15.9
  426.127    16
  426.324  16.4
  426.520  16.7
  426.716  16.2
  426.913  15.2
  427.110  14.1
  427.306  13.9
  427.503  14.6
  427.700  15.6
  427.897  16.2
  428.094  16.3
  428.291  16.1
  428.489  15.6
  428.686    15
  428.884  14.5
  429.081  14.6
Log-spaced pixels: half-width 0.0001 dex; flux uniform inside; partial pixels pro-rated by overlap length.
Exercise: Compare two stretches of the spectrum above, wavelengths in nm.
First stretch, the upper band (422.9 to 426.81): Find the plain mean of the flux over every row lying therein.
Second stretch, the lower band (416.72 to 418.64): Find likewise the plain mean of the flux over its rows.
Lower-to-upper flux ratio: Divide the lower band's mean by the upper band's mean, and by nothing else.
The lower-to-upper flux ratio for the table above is 1.04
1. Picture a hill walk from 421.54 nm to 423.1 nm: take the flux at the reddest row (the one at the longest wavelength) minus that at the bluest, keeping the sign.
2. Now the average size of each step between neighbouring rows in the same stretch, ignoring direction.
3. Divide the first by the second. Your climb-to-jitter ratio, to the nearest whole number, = -3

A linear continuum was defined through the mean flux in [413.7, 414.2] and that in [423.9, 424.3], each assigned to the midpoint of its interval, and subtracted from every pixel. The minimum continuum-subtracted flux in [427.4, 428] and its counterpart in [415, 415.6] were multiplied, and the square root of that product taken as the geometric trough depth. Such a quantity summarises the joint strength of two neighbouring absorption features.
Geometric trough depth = 1.3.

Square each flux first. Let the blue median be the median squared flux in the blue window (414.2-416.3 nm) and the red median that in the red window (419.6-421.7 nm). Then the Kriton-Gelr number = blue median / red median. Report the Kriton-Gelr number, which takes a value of 1.02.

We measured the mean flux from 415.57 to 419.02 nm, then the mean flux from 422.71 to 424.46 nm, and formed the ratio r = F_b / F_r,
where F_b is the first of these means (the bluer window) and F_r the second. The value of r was 1.07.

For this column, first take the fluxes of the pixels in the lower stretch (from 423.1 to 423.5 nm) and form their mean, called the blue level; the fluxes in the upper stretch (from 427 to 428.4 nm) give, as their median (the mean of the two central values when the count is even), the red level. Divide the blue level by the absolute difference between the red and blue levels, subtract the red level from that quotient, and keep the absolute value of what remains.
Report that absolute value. 30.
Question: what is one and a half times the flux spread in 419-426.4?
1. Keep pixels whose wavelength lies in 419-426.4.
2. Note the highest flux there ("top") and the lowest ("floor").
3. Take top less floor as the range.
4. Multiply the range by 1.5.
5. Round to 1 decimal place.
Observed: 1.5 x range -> 7.2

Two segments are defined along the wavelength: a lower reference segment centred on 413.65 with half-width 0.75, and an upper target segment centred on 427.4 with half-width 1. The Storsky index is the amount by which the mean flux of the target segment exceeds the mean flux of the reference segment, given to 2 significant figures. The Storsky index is -1.3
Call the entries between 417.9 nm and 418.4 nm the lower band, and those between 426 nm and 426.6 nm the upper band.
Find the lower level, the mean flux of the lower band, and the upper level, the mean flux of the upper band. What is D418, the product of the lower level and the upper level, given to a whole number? 278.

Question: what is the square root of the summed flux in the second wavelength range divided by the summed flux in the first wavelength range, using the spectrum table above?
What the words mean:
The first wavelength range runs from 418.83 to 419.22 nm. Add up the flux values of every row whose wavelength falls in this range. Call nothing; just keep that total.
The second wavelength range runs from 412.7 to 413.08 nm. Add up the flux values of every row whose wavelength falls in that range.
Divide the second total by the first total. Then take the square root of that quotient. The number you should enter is 0.996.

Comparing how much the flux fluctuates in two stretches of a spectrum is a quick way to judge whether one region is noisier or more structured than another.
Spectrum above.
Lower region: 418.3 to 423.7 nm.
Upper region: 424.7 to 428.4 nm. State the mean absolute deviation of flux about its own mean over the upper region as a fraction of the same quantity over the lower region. 0.6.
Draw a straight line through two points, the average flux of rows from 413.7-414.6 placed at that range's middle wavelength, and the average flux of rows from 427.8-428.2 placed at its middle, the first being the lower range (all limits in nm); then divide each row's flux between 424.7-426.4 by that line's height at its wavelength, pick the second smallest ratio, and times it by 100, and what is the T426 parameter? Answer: 96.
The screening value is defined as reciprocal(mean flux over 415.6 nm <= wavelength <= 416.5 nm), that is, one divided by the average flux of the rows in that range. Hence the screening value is 0.055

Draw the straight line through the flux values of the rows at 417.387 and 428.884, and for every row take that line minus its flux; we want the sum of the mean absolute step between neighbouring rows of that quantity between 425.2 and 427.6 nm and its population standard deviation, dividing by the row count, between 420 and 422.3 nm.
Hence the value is 1.4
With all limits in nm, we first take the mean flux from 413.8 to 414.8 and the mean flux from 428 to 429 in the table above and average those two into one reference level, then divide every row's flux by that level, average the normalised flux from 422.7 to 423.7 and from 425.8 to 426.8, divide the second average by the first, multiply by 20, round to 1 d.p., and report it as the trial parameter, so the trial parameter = 21.2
